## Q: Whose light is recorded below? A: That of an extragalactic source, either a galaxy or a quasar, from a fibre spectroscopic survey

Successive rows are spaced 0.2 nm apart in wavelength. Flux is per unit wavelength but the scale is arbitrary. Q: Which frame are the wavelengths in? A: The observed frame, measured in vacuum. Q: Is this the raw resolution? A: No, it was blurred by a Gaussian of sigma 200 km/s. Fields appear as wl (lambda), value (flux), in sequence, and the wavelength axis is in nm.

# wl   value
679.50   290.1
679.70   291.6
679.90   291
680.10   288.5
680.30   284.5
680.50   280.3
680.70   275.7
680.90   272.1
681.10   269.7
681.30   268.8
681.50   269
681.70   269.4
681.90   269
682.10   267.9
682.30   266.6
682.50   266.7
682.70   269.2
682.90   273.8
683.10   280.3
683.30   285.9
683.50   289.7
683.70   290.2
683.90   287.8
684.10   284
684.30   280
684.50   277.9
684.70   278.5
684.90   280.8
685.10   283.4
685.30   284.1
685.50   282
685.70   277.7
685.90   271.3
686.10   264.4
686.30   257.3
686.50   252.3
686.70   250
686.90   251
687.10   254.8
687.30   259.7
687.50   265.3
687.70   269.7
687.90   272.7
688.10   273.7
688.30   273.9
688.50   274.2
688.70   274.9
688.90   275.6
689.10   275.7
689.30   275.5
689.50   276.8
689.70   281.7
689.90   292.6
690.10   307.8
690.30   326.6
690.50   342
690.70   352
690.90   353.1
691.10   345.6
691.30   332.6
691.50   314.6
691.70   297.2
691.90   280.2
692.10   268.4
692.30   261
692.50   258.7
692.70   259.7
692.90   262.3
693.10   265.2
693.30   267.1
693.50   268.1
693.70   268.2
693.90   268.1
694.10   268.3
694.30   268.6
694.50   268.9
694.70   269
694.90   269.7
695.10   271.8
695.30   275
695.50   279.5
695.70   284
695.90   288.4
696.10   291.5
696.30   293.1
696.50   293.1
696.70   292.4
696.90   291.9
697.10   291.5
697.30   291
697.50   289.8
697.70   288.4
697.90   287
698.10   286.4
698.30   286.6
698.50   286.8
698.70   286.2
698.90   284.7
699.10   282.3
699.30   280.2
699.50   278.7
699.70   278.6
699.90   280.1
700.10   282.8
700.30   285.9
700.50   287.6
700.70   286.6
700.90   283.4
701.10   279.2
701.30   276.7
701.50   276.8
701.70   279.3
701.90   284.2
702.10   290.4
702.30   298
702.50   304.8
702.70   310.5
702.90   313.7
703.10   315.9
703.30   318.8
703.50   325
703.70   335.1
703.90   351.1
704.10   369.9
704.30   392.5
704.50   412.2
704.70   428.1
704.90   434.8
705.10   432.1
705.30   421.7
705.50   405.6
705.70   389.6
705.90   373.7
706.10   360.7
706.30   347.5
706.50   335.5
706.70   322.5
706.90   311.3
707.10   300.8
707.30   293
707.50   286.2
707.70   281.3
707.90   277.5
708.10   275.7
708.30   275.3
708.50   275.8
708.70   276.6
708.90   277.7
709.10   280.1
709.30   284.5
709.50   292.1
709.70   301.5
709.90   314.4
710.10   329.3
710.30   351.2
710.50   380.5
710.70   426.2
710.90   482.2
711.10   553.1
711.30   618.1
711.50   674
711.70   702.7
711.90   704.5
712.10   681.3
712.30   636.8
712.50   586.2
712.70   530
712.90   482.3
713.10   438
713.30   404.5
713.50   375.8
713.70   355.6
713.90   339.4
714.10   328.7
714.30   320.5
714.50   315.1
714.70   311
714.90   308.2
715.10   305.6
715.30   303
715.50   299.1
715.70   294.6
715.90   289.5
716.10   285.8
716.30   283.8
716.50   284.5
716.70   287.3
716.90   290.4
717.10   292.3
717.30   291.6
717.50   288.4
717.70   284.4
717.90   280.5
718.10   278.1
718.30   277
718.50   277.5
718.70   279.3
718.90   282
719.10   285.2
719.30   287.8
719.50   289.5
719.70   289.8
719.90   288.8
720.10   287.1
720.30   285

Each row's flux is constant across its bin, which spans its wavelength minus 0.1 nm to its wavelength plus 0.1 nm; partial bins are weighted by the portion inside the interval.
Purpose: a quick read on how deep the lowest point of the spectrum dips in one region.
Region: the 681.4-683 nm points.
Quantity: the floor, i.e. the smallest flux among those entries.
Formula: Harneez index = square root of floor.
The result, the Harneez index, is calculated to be 16.3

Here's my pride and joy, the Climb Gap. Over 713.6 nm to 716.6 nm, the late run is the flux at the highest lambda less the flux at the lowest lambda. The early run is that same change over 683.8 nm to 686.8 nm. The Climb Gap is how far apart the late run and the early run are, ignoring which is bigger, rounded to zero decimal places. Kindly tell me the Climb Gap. 33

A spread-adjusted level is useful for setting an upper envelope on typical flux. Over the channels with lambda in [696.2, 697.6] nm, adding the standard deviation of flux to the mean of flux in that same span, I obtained 293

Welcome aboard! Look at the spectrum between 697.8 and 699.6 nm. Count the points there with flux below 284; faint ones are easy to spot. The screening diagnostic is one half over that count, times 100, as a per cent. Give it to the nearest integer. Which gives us 17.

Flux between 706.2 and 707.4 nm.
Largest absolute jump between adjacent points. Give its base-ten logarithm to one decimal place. 1.1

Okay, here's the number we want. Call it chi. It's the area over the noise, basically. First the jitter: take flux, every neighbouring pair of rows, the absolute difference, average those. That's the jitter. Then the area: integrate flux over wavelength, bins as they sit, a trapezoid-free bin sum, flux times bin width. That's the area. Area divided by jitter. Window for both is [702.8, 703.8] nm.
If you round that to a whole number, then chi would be 60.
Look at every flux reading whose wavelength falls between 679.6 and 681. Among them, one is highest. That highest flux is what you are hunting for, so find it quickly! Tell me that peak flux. 291.6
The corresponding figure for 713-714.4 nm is 438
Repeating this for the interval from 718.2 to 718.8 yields 279.3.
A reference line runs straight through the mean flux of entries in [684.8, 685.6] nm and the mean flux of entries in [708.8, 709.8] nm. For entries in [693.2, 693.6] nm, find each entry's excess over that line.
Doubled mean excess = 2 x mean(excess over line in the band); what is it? -33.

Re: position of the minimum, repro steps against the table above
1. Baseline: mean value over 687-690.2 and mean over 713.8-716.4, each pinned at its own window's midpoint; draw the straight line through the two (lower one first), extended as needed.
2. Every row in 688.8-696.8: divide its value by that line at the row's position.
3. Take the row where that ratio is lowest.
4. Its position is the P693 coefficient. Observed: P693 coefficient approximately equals 692.50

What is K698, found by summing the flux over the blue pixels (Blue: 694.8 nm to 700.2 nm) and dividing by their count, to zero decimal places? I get 285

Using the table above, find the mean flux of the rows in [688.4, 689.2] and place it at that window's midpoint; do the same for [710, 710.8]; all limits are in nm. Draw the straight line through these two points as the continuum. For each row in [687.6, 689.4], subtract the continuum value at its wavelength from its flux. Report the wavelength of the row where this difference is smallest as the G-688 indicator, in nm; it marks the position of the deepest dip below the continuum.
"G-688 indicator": 689.30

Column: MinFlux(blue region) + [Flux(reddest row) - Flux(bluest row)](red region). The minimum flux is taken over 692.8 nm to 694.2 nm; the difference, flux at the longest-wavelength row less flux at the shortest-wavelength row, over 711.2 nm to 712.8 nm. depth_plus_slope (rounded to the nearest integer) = 174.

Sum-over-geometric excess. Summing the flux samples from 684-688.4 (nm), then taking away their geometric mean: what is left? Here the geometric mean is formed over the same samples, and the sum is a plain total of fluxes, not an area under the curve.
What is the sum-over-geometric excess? 5675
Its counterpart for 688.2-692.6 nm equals 6245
